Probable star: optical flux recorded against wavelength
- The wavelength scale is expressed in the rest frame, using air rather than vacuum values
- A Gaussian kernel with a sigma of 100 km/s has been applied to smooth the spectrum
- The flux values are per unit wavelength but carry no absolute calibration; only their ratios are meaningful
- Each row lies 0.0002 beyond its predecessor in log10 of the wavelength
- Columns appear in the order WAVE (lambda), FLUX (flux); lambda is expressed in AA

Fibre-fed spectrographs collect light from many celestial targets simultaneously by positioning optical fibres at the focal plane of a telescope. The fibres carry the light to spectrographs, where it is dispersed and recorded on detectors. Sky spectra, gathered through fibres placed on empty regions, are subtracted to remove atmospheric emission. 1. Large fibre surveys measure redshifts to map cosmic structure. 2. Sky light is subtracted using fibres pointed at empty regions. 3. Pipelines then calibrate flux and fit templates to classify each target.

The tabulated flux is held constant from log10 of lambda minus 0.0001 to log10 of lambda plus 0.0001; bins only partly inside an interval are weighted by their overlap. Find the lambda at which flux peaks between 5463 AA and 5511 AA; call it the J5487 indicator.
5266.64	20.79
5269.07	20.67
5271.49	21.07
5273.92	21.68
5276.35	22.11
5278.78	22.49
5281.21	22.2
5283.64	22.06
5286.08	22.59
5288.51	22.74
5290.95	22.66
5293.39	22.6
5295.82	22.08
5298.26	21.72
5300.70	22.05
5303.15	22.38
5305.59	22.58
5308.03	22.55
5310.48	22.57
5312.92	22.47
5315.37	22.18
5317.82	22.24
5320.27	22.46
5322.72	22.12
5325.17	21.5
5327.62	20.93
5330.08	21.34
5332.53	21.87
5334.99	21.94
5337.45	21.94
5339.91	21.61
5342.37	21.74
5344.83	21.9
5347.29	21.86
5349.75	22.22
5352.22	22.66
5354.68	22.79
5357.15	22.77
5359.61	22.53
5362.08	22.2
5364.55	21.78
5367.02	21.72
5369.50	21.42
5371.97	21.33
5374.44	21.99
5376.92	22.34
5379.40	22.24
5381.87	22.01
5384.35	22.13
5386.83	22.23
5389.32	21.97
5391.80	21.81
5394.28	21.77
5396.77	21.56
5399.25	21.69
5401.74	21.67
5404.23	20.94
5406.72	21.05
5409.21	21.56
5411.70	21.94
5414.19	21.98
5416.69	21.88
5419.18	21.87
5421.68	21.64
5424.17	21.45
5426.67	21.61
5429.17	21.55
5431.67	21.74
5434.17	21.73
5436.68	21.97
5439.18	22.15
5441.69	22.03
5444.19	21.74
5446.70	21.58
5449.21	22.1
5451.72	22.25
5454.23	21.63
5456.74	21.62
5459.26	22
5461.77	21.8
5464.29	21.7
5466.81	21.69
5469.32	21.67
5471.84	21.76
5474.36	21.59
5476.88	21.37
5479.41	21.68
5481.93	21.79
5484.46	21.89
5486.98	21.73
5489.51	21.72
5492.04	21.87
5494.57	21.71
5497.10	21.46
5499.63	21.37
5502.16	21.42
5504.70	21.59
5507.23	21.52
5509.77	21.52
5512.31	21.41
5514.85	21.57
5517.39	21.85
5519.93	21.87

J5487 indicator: 5484.46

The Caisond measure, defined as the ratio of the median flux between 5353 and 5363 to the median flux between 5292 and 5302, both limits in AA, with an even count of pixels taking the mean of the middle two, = 1.03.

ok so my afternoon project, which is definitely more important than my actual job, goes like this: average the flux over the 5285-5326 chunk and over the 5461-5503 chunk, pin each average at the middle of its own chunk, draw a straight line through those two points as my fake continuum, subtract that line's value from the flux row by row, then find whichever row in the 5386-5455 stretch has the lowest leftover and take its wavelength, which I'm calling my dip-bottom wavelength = 5404.23 AA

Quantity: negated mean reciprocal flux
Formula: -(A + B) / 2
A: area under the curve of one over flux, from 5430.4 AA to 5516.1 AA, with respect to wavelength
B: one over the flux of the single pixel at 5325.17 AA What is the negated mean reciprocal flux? -2.0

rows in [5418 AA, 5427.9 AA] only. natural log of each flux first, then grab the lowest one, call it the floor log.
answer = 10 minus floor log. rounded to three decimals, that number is 6.934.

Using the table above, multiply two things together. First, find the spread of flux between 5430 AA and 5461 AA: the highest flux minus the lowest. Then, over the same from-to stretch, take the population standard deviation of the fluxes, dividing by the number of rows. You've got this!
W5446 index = 0.15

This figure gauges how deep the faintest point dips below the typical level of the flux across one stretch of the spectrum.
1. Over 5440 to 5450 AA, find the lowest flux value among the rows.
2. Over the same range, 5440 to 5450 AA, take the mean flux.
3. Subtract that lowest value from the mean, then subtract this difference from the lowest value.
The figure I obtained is 21.30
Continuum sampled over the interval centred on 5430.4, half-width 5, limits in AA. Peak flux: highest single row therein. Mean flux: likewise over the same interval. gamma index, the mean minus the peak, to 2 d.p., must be -0.08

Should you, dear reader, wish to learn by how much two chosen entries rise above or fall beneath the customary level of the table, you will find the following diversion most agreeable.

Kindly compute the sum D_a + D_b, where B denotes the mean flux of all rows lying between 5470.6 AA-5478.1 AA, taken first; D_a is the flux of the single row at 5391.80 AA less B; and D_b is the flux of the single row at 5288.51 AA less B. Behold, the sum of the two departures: 1.4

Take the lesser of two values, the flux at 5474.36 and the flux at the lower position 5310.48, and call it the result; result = 21.6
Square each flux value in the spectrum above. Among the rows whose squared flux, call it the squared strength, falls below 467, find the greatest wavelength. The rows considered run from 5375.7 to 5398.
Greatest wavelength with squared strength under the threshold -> 5396.77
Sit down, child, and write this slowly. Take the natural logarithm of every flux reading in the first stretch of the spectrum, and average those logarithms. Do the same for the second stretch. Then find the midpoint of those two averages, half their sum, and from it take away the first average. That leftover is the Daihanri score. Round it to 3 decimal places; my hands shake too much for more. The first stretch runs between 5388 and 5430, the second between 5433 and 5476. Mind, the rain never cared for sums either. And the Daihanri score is 0.004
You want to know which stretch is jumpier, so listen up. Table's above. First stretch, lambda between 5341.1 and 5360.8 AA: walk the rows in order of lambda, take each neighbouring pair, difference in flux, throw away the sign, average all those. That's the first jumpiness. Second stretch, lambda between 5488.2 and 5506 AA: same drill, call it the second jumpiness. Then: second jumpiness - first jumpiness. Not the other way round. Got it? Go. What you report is -0.054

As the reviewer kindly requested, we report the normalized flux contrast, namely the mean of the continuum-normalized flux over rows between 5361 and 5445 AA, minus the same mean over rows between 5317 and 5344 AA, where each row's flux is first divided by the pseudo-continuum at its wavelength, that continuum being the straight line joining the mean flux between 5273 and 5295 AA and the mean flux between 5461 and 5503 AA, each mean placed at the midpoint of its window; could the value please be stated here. 0.011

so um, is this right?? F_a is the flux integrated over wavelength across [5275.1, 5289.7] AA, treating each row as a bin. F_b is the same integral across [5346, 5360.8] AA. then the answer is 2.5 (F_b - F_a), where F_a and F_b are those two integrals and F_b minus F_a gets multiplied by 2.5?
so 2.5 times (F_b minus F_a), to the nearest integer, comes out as 15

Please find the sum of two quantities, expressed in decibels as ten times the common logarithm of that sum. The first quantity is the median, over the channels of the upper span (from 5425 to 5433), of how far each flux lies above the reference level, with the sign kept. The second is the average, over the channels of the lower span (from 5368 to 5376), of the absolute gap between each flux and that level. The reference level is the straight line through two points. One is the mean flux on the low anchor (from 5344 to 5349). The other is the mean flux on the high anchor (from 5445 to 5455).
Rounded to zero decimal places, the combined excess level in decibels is -10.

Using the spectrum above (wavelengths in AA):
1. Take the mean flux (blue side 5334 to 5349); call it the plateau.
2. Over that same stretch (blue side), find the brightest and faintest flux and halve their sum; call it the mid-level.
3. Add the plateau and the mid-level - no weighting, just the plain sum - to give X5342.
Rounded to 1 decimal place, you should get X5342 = 43.6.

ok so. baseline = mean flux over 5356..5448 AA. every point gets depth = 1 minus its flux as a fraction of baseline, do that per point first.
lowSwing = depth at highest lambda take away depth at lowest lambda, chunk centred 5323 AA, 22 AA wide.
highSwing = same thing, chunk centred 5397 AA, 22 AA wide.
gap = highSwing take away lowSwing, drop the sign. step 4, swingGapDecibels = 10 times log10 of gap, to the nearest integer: -16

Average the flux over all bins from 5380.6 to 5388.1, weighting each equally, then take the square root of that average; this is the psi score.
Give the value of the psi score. 4.70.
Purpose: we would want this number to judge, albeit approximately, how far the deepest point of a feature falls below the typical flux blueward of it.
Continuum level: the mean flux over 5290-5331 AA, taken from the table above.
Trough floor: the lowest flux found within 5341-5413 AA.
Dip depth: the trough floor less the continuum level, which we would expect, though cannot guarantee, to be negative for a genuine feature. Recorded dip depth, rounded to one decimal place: -1.2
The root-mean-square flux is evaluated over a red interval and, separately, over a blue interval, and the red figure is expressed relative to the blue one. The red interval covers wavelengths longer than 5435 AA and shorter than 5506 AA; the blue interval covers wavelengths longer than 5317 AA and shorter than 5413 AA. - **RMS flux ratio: 0.993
